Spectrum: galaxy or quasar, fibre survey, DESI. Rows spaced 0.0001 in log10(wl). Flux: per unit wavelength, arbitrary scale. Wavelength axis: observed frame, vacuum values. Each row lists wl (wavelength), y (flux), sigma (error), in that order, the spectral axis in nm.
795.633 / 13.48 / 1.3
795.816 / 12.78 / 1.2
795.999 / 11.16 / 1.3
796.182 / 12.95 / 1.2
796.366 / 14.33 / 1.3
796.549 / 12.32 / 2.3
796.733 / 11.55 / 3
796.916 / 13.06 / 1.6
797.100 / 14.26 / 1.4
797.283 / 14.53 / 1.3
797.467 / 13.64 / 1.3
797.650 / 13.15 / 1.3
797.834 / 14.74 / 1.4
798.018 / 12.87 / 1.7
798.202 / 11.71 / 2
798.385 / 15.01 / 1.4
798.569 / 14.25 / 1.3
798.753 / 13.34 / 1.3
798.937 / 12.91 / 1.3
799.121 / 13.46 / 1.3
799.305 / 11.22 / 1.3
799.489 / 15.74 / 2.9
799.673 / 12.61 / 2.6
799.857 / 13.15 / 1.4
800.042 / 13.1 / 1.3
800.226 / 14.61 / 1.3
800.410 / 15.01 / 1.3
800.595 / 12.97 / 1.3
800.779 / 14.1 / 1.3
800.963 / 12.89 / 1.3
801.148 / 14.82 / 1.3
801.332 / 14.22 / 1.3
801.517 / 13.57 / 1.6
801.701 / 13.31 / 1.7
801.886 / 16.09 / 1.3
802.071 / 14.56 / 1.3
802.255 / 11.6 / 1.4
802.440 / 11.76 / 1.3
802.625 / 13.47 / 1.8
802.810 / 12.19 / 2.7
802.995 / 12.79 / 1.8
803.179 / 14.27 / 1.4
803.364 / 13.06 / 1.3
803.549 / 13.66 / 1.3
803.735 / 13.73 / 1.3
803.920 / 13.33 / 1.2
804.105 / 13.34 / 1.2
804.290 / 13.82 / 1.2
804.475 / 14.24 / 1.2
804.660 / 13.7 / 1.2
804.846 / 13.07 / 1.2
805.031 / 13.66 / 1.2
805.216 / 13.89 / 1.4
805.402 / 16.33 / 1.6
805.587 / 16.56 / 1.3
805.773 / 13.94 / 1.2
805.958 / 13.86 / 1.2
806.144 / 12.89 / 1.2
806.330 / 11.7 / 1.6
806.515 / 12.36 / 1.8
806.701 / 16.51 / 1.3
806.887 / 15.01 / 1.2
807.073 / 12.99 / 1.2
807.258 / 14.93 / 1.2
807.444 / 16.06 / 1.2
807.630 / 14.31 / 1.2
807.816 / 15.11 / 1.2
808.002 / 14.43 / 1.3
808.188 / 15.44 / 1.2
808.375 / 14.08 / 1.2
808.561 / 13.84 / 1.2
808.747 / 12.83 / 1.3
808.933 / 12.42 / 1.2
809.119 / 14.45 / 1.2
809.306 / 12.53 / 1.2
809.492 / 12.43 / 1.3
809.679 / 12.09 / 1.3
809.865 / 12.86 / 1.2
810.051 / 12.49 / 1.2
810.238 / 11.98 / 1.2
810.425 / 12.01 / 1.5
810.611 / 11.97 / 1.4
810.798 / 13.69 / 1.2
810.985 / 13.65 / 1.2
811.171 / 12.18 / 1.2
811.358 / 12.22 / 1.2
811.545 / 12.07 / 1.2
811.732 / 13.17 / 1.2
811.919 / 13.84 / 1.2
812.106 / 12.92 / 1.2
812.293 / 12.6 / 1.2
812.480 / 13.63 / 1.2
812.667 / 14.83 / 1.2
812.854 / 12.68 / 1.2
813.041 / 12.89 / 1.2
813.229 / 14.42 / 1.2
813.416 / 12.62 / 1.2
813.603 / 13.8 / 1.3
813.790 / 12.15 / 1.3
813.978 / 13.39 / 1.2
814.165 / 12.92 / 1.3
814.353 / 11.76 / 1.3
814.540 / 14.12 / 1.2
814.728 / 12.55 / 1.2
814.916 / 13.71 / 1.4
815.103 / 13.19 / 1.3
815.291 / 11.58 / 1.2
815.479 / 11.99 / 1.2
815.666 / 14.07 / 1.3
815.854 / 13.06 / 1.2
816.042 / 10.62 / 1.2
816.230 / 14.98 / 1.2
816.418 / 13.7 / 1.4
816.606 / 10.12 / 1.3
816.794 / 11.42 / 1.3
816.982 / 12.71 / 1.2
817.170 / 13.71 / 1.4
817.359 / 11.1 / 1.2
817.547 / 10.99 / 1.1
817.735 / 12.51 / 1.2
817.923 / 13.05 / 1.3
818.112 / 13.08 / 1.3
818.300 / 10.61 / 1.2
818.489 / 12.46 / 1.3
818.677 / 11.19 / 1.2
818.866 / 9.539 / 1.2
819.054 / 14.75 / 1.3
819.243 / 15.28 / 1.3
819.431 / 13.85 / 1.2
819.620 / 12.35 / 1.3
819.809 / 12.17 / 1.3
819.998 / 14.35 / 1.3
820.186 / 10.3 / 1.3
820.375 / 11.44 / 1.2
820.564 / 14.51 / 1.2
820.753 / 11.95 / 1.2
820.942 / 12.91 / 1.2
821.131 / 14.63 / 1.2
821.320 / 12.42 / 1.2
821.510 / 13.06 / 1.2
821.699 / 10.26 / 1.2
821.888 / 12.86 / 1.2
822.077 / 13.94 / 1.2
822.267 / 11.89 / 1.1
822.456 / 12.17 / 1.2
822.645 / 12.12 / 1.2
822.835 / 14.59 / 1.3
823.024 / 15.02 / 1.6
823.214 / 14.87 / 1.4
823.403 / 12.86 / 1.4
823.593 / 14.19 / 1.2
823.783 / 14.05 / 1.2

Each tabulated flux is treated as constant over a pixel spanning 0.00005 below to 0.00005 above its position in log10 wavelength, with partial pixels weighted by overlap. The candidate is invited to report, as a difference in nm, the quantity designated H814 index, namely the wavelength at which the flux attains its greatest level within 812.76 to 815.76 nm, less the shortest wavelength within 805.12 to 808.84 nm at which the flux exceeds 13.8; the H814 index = 8.01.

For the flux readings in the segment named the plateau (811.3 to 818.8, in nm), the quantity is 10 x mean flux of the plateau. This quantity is 127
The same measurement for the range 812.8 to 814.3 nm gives 131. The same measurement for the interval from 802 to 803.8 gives 131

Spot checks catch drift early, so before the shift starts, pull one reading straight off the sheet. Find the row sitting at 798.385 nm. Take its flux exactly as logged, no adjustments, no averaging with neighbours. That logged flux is 15.01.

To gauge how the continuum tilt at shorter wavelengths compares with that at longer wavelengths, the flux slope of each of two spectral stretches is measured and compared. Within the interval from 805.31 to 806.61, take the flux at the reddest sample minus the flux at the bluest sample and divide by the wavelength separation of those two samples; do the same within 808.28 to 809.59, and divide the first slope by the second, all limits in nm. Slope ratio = 2.4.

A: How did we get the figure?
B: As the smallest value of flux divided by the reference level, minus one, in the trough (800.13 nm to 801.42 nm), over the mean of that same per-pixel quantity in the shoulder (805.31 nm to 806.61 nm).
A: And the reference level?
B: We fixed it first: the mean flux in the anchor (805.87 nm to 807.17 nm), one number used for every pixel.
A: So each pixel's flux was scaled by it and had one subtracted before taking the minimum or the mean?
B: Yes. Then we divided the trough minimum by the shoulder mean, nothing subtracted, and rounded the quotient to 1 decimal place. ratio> -2.2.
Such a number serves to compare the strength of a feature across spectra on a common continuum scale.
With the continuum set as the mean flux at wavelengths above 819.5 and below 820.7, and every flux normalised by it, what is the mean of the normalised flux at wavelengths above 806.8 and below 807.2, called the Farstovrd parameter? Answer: 1.12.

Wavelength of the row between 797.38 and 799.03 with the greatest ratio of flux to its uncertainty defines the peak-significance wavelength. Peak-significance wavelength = 798.569 nm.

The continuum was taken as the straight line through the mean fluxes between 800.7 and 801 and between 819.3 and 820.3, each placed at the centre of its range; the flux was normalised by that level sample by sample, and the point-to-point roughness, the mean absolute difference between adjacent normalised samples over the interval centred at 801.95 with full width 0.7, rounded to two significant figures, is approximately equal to 0.18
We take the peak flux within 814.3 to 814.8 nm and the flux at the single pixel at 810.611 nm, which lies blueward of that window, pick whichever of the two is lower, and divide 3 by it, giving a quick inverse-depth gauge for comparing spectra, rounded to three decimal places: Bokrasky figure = 0.251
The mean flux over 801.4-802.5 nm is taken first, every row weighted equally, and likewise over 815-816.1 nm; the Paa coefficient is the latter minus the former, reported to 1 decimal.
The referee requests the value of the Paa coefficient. -1.1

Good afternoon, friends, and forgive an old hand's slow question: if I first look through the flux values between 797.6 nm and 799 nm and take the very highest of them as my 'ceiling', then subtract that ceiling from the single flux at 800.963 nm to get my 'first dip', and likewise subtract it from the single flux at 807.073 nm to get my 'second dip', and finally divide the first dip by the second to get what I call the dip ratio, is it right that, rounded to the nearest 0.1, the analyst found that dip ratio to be 1.0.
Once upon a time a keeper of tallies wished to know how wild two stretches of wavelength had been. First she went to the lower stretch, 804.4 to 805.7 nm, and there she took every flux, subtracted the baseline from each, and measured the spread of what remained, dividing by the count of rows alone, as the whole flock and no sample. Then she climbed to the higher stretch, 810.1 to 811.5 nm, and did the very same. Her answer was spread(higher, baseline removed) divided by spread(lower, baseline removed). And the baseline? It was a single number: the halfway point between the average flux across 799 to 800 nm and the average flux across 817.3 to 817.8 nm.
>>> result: 0.57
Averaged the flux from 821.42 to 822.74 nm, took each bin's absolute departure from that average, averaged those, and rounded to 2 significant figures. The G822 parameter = 0.82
